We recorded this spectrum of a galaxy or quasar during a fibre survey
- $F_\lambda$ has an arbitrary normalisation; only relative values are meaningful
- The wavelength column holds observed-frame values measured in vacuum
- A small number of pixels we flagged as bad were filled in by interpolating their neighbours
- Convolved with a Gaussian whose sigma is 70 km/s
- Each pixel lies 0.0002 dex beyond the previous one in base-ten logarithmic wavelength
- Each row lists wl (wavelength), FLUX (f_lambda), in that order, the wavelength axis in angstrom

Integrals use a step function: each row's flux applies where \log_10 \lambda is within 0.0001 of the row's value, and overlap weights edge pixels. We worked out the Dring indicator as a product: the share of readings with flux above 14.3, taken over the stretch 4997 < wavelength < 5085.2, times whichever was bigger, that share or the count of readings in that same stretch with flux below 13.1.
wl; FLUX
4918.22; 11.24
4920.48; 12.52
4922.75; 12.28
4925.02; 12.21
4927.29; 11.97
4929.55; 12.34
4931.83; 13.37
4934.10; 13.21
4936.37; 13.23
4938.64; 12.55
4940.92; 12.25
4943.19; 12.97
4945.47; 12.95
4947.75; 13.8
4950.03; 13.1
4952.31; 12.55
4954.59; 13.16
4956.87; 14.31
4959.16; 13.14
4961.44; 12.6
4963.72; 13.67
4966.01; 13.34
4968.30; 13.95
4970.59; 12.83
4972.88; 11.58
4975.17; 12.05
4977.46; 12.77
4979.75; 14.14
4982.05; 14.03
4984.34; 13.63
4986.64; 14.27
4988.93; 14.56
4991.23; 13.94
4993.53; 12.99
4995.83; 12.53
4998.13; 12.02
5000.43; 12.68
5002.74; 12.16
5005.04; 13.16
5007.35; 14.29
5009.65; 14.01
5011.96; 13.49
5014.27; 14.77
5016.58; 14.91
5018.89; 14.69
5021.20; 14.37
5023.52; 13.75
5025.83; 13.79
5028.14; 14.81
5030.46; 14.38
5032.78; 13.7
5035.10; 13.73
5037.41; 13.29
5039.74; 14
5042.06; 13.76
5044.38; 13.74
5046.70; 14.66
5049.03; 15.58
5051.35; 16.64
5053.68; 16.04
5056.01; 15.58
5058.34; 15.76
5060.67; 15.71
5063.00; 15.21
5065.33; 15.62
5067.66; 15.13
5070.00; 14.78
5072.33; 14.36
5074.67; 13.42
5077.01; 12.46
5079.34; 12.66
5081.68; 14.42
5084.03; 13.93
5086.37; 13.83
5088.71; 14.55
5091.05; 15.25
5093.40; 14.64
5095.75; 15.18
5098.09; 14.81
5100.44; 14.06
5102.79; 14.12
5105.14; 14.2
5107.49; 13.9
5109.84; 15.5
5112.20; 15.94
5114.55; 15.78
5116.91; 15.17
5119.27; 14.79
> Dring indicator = 2.5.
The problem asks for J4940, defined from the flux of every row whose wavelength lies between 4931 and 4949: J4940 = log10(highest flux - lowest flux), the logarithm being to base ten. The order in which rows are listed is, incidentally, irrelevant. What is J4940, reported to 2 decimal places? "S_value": 0.19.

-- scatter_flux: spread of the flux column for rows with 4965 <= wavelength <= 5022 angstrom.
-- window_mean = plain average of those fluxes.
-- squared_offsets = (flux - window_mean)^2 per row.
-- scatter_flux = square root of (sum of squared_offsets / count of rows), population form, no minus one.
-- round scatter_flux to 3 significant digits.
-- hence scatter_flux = 0.943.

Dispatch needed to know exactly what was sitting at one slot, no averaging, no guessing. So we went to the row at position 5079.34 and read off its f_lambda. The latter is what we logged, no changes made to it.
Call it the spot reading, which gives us 12.66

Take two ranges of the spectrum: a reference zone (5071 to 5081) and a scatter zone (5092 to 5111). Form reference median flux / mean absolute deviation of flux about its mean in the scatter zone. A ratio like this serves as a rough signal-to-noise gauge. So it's 27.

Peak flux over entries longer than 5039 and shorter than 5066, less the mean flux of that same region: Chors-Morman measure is 1.4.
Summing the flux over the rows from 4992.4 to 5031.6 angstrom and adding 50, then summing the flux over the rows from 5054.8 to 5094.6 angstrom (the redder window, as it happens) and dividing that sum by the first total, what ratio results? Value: 0.875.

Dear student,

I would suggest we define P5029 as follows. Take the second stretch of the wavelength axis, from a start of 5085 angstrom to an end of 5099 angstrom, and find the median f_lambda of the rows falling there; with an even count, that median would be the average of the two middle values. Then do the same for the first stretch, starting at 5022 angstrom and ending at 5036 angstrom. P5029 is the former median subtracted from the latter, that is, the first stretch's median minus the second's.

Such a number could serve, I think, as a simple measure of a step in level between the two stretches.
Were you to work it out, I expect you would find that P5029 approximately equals -1.0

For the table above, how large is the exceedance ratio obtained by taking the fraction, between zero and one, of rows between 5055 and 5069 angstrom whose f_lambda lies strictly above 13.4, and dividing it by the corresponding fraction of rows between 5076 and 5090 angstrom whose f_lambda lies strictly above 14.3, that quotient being 3.0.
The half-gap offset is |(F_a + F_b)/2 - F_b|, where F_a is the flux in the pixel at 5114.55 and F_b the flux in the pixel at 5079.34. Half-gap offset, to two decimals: 1.56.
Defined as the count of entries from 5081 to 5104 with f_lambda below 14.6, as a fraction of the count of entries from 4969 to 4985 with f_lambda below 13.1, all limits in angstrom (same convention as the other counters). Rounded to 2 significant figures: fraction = 1.5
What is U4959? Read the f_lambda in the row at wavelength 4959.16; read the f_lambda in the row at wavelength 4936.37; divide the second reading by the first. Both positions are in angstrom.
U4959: 1.01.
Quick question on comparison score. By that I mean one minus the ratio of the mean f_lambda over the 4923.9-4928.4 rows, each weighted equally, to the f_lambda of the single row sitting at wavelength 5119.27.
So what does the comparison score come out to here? 0.18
